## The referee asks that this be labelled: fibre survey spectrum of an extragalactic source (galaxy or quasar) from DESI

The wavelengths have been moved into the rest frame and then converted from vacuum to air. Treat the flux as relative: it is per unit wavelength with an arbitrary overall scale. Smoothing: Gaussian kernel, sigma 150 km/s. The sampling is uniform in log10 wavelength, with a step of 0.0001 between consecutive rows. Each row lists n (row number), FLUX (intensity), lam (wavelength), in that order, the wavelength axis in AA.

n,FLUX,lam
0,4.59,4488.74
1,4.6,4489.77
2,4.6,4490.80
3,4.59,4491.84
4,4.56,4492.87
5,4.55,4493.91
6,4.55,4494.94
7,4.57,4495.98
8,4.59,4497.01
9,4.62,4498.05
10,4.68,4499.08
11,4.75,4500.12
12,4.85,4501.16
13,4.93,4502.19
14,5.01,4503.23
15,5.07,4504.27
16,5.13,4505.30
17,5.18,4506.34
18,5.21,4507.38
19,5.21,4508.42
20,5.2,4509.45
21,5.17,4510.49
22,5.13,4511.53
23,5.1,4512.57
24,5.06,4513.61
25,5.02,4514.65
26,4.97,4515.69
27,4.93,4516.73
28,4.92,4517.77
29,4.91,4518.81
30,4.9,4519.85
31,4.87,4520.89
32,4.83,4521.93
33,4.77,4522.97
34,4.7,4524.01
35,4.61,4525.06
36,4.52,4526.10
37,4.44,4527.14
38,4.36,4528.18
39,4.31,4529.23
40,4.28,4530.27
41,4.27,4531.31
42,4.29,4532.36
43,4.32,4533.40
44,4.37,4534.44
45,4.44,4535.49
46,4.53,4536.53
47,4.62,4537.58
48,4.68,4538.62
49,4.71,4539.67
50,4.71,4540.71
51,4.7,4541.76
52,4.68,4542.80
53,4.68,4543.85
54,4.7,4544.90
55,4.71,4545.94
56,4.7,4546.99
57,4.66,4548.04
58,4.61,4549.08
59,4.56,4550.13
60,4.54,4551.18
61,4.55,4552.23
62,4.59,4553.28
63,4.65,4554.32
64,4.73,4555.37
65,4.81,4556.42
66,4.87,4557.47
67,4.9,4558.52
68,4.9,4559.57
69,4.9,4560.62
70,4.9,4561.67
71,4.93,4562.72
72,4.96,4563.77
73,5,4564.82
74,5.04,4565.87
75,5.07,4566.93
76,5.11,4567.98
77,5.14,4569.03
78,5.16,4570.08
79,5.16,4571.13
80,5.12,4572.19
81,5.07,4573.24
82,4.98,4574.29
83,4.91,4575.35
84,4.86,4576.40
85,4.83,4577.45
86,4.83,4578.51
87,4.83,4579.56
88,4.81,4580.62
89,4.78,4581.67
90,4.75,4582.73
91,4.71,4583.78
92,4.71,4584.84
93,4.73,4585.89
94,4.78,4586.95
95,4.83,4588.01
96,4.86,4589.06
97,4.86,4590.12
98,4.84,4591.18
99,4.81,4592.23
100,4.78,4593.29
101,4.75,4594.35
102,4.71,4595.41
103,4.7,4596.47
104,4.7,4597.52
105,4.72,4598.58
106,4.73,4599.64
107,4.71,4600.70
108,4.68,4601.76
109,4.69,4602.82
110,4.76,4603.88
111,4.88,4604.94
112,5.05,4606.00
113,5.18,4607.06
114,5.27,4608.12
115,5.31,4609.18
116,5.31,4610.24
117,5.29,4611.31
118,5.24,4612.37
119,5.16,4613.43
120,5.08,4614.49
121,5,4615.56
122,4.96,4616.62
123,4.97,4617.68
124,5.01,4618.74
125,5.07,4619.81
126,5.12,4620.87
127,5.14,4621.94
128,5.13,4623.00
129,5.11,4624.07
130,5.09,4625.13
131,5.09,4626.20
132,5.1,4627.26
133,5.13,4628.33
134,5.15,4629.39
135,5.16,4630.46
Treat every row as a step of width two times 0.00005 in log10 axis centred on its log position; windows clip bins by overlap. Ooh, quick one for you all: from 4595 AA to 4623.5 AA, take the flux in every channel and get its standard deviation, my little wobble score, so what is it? 0.22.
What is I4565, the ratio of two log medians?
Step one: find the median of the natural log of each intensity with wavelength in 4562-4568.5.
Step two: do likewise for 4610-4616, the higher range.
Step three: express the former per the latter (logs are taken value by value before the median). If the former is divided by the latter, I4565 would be 0.98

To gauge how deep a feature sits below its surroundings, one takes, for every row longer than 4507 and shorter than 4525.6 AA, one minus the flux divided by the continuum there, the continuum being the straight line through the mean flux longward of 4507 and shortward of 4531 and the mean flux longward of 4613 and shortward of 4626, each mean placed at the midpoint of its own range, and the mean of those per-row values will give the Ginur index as -0.03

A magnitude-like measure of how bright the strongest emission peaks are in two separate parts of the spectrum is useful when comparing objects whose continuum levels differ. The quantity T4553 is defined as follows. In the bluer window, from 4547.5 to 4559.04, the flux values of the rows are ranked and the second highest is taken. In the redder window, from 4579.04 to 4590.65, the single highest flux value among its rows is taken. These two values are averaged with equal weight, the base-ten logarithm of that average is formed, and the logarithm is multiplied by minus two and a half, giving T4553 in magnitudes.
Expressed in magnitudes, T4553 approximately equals -1.72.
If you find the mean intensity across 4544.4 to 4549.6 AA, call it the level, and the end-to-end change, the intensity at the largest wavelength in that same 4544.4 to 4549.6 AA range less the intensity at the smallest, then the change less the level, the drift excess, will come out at -4.77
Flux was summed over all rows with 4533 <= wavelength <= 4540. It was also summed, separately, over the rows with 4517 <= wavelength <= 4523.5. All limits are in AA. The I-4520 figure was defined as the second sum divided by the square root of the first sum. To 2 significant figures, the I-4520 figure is 5.2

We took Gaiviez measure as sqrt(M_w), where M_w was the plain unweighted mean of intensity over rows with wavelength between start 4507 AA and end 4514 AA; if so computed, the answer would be 2.27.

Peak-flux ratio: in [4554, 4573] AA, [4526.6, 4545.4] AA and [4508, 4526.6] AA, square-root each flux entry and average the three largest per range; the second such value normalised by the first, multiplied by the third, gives 2.18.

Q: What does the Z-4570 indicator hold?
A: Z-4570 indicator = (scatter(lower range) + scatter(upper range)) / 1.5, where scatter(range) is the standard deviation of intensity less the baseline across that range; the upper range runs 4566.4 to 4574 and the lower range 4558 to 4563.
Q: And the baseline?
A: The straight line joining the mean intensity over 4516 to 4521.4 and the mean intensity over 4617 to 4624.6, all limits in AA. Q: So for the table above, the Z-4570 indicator 0.03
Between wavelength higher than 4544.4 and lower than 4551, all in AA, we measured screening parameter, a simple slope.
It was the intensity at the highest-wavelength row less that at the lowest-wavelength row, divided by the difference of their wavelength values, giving -0.027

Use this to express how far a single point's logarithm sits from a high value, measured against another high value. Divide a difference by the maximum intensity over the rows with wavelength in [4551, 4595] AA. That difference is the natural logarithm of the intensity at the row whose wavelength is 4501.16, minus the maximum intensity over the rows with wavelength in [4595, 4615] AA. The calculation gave -0.72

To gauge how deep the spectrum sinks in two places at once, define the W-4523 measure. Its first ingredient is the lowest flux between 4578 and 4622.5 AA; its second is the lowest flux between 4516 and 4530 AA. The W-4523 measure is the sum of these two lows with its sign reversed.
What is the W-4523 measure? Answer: -8.99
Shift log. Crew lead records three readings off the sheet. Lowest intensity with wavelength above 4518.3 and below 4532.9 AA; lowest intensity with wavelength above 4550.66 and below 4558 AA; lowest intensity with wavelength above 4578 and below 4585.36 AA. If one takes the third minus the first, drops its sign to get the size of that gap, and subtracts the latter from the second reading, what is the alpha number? 4.1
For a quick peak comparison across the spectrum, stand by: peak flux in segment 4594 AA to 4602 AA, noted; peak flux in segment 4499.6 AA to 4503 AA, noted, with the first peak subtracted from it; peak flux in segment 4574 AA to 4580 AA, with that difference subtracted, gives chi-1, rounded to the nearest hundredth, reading 4.80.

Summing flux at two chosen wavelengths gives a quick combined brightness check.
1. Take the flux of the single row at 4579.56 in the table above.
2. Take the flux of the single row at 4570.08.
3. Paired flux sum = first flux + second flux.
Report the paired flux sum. 10.0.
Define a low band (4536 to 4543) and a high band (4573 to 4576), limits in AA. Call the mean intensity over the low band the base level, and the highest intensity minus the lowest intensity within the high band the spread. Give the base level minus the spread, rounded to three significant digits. 4.50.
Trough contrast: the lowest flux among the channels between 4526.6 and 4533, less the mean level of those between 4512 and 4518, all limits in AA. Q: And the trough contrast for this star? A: -0.73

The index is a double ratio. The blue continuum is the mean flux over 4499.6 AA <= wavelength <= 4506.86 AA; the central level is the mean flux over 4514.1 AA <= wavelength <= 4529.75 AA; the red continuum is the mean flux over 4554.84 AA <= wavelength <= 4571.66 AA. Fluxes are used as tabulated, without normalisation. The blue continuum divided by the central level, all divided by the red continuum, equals 0.212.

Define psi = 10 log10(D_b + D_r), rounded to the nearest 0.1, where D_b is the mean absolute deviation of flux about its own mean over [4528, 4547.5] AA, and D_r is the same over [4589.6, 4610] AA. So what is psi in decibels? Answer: -4.9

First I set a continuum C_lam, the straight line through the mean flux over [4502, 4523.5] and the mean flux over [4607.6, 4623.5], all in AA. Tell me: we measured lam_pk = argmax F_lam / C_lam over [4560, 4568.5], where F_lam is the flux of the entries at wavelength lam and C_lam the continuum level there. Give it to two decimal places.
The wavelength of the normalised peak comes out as 4567.98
